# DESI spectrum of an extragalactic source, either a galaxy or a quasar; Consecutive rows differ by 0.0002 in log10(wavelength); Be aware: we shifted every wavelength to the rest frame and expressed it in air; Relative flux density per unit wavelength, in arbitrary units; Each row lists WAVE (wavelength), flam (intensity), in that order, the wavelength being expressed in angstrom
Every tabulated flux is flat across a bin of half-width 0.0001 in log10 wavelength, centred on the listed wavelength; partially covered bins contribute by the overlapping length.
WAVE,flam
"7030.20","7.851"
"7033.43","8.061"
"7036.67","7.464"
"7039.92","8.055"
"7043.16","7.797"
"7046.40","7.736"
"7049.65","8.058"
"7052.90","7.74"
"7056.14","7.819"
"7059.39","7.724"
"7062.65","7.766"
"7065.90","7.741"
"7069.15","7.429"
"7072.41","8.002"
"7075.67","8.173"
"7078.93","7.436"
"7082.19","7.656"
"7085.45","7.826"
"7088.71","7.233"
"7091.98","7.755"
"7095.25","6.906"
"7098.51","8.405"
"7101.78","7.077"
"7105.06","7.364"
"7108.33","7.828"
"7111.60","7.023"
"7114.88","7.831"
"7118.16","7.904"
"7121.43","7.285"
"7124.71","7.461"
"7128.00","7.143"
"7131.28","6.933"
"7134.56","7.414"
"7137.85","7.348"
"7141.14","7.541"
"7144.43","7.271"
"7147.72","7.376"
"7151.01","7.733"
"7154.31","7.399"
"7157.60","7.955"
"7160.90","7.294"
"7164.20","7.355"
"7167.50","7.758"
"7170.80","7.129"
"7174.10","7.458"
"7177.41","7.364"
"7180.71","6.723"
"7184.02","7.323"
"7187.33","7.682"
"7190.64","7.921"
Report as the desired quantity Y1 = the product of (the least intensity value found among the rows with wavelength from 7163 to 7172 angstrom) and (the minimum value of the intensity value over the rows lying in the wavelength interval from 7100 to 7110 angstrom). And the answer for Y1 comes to 50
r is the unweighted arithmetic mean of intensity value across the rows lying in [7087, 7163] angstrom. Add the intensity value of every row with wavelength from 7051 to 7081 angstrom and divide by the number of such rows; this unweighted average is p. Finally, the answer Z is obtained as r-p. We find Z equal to -0.30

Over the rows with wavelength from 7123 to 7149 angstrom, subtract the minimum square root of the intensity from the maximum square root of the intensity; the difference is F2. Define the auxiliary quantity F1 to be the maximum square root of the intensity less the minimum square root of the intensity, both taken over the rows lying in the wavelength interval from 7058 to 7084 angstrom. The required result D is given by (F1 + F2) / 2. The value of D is 0.12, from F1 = 0.13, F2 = 0.11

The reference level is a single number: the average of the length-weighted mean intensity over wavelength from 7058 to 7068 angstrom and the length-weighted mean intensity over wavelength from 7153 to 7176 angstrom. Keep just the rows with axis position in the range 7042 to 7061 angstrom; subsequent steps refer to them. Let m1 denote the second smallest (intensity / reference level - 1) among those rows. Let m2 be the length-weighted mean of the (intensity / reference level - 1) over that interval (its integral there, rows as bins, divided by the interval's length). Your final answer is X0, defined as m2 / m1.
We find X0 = 1.58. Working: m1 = 0.017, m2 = 0.03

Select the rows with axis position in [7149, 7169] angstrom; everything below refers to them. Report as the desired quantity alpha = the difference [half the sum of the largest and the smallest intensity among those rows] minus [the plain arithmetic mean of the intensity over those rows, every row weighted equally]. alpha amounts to 0.04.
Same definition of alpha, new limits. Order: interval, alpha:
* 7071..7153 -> 0.14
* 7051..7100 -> -0.05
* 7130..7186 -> -0.04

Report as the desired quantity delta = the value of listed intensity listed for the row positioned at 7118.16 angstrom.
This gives 7.904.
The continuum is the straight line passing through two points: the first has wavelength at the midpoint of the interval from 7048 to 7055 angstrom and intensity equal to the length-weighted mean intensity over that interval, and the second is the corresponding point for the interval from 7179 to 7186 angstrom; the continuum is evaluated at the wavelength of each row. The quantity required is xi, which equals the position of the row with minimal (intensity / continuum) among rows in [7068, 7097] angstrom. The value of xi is 7095.25 angstrom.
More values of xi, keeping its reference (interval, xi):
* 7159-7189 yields 7180.71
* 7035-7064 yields 7036.67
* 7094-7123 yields 7095.25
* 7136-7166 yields 7144.43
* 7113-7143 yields 7131.28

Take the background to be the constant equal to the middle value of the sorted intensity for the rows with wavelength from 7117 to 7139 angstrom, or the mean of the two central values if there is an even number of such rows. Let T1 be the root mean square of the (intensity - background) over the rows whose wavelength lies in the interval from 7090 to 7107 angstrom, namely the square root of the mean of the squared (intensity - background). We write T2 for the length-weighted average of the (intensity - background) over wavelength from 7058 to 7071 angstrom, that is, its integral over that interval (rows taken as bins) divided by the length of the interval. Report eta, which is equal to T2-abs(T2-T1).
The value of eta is 0.09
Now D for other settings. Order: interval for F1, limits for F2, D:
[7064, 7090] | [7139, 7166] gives 0.15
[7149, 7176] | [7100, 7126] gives 0.16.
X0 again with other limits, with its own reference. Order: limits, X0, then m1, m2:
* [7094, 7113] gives 0.27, -0.076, -0.02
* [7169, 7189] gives 0.67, -0.062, -0.04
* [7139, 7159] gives 0.30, -0.030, -0.01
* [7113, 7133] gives 0.40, -0.061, -0.02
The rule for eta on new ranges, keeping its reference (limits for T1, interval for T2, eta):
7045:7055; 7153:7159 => 0.15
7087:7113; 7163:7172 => -0.32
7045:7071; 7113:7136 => -0.29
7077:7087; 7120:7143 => -0.42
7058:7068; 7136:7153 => -0.19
